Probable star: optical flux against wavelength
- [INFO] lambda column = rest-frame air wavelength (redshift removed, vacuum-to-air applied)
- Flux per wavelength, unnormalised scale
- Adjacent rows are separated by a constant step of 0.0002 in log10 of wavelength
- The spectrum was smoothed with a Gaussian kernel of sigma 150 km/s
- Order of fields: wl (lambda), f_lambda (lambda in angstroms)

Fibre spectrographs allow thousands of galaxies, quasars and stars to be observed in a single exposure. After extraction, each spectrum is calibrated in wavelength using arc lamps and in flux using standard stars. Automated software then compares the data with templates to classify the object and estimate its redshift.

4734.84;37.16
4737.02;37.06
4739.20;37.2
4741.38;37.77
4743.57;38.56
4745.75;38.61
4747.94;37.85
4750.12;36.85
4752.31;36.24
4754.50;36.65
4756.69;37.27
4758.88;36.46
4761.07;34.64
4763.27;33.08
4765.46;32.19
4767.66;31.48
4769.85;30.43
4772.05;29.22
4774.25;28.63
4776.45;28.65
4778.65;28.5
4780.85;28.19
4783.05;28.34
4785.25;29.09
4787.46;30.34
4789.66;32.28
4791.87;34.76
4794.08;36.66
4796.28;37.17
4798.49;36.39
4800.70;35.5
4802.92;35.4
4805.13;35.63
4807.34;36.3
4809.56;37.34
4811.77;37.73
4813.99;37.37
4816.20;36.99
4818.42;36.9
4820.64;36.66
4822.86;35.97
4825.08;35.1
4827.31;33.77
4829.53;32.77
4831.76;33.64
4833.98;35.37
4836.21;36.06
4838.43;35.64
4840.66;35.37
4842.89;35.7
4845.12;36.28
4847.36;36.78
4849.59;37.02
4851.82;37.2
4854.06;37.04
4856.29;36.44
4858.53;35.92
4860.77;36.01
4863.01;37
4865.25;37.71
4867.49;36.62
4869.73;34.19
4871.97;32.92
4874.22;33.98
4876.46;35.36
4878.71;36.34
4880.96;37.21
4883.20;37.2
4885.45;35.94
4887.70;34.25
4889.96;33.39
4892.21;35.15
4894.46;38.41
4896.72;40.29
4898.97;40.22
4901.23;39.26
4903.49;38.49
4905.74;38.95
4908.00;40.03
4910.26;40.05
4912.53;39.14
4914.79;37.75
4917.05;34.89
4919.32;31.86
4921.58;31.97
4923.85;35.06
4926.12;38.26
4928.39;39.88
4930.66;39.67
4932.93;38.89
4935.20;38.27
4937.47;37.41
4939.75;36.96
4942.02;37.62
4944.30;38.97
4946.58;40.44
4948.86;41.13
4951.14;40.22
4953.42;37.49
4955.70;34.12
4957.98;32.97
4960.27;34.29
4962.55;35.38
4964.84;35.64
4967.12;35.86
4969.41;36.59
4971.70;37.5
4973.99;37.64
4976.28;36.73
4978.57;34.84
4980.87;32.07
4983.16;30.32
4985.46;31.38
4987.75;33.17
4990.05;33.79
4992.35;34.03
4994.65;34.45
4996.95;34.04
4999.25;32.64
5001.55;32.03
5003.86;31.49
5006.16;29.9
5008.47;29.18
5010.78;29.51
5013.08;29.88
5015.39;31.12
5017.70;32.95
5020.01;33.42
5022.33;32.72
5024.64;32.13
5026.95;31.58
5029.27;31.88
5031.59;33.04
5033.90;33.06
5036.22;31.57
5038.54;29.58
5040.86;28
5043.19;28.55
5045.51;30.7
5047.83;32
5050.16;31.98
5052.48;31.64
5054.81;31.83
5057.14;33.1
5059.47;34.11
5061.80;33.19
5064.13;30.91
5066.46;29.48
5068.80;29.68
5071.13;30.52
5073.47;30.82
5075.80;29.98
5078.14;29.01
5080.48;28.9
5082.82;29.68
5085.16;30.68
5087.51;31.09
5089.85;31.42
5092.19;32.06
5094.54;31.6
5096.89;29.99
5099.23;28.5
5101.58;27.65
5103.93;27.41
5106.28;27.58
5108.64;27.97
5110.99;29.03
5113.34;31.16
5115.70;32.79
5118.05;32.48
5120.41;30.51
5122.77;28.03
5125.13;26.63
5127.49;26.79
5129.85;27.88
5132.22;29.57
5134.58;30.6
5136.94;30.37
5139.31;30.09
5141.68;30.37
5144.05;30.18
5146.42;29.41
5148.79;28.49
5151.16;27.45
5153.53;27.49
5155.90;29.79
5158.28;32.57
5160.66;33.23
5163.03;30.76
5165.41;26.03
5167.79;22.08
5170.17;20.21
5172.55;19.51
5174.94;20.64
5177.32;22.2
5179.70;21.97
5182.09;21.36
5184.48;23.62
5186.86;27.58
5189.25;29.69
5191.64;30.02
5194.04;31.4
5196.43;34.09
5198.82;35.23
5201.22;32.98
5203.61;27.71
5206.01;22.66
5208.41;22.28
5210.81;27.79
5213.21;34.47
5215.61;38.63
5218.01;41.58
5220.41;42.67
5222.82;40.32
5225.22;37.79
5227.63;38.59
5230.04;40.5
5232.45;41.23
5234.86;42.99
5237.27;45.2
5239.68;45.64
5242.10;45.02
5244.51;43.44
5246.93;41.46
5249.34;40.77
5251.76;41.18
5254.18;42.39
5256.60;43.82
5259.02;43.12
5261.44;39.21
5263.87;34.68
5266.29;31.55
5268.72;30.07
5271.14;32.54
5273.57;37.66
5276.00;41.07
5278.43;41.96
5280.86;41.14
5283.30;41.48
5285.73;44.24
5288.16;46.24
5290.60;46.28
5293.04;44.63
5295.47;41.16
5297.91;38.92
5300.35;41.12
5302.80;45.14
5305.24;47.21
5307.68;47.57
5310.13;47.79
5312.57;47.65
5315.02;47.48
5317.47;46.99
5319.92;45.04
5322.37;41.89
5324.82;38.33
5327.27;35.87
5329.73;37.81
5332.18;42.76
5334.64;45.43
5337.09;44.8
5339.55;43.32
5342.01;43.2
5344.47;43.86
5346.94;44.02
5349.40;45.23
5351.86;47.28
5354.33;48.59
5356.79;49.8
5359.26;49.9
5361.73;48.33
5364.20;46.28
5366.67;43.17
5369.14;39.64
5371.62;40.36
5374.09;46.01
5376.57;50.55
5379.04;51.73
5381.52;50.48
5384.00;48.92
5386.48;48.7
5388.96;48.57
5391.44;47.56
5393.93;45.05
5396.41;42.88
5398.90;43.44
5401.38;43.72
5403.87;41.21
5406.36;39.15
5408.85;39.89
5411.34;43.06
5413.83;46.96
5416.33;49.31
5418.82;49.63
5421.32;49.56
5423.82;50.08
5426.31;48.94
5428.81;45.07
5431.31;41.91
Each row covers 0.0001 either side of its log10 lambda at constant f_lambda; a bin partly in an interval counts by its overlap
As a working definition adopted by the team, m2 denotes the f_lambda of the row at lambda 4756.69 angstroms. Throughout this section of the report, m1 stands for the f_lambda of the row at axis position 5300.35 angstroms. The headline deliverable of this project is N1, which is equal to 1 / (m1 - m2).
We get 0.3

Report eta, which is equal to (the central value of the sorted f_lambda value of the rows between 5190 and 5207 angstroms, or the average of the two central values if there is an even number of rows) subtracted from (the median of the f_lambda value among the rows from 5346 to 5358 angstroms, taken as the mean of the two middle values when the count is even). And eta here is 16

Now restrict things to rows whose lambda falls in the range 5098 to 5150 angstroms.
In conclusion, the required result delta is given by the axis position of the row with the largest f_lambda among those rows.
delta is 5115.70 angstroms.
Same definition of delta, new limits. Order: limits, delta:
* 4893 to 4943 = 4896.72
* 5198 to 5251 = 5239.68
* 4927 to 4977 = 4948.86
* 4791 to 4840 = 4811.77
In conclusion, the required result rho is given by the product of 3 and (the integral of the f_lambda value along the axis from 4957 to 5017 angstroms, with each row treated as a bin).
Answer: 5997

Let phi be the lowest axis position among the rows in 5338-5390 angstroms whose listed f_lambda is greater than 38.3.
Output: 5339.55 angstroms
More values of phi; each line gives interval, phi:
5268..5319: 5276.00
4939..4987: 4944.30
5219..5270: 5220.41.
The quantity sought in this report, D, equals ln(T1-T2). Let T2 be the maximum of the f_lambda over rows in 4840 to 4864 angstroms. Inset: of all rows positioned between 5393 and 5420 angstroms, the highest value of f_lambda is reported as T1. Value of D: 2.5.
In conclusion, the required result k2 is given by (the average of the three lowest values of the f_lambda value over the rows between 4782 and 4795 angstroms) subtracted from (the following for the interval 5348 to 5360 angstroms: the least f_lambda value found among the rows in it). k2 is 16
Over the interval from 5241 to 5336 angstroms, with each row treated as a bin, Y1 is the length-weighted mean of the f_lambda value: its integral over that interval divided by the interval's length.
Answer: 42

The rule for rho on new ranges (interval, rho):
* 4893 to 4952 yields 6763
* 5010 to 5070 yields 5663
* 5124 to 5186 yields 5002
